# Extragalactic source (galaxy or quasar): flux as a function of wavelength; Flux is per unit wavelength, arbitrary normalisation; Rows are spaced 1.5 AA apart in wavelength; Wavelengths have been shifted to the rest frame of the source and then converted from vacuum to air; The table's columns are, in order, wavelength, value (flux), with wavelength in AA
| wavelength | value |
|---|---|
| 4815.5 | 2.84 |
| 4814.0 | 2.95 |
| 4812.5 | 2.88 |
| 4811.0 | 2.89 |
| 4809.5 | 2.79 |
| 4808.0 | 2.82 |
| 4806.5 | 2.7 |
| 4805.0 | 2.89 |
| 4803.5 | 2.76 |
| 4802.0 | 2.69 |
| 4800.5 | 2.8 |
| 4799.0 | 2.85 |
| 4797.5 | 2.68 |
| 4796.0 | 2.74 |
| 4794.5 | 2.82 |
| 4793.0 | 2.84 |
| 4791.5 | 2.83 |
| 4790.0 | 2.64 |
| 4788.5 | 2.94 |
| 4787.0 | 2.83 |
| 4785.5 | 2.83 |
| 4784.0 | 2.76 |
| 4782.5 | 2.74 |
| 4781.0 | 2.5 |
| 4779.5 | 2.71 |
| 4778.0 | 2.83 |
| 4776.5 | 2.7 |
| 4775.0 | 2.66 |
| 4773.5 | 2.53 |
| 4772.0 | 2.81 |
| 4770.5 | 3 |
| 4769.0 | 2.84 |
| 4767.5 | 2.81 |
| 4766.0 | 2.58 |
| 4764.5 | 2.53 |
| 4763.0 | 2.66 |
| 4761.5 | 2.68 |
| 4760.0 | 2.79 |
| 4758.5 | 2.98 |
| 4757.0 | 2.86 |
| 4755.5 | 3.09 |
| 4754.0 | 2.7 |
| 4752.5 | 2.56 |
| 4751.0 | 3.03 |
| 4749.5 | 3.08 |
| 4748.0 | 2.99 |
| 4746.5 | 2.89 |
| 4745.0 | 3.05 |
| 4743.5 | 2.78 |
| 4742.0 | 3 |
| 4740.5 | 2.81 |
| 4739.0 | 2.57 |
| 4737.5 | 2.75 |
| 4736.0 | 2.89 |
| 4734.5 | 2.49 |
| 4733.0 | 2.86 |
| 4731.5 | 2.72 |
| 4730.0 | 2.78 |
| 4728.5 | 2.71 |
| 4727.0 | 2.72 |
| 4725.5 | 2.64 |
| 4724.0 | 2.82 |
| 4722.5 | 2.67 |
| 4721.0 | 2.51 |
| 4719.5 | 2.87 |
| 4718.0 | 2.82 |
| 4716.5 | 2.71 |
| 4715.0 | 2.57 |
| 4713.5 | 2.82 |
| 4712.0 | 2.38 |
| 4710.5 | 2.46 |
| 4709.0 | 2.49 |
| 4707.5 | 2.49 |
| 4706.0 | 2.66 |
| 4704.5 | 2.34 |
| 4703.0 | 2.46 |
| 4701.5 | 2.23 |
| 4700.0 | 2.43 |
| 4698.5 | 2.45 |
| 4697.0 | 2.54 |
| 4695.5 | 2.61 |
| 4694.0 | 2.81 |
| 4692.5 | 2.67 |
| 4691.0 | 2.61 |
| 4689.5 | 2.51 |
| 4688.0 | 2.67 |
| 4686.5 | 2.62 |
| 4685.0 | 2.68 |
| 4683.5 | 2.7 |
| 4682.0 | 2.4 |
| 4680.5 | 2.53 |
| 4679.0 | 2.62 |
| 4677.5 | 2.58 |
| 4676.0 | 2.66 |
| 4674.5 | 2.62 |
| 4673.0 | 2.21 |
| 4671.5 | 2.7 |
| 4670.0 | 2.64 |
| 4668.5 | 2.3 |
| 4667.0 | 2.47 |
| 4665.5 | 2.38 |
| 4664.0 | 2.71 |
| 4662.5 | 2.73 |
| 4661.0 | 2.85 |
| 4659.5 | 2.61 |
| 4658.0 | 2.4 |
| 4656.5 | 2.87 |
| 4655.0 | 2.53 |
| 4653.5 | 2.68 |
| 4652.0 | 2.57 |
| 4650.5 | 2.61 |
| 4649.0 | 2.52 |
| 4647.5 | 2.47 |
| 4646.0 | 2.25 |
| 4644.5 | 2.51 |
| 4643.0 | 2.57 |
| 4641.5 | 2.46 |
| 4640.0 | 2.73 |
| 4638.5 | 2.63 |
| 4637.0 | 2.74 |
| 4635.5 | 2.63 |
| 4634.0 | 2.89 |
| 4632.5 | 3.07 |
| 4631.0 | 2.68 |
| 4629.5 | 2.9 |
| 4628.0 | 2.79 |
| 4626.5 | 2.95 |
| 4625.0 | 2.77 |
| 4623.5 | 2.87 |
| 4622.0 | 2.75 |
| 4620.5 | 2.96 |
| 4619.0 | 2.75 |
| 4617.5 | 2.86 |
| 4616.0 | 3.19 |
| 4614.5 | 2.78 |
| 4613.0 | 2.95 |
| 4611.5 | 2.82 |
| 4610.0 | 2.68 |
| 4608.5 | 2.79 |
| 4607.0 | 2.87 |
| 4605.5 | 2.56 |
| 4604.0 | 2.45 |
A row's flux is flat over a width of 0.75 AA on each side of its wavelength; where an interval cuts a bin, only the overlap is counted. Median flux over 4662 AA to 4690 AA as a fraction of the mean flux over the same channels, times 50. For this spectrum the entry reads 51.1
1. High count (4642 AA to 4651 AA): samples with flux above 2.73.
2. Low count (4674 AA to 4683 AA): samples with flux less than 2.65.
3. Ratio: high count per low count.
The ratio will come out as 0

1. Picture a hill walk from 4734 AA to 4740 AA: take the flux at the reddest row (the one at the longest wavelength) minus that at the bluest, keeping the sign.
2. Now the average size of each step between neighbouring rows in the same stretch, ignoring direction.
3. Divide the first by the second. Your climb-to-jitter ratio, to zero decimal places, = 0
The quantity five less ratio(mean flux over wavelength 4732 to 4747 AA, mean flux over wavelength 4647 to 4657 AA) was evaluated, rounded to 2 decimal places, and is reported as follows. 3.92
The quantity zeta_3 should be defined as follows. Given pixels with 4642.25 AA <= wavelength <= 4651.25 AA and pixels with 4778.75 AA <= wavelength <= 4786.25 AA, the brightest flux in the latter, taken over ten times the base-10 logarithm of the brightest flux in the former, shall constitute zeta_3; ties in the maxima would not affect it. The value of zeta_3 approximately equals 0.68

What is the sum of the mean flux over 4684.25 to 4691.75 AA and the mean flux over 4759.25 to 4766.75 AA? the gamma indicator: 5.27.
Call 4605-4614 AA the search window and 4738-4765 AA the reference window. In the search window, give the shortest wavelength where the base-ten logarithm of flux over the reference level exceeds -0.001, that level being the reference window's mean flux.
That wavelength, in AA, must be 4607.0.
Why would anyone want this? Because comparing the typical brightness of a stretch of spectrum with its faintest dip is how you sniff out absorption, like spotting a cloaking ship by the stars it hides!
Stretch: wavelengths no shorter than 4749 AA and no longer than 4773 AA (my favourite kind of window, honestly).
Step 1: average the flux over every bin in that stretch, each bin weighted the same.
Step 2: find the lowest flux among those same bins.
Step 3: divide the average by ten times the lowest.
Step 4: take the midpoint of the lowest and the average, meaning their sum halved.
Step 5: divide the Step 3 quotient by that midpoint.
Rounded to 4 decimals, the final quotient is 0.0416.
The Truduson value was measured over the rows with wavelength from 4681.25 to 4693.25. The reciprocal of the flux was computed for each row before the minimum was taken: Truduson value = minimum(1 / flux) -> 0.37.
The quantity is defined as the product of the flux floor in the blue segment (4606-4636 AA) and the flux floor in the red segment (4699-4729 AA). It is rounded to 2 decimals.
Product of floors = 5.86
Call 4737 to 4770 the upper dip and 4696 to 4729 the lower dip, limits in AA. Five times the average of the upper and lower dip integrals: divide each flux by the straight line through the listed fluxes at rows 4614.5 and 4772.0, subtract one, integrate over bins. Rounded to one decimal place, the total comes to -6.0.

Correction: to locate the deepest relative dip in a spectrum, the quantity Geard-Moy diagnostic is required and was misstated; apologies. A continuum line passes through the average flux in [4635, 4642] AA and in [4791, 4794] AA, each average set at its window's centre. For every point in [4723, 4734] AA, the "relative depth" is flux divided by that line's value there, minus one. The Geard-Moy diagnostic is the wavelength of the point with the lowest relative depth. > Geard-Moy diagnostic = 4725.5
